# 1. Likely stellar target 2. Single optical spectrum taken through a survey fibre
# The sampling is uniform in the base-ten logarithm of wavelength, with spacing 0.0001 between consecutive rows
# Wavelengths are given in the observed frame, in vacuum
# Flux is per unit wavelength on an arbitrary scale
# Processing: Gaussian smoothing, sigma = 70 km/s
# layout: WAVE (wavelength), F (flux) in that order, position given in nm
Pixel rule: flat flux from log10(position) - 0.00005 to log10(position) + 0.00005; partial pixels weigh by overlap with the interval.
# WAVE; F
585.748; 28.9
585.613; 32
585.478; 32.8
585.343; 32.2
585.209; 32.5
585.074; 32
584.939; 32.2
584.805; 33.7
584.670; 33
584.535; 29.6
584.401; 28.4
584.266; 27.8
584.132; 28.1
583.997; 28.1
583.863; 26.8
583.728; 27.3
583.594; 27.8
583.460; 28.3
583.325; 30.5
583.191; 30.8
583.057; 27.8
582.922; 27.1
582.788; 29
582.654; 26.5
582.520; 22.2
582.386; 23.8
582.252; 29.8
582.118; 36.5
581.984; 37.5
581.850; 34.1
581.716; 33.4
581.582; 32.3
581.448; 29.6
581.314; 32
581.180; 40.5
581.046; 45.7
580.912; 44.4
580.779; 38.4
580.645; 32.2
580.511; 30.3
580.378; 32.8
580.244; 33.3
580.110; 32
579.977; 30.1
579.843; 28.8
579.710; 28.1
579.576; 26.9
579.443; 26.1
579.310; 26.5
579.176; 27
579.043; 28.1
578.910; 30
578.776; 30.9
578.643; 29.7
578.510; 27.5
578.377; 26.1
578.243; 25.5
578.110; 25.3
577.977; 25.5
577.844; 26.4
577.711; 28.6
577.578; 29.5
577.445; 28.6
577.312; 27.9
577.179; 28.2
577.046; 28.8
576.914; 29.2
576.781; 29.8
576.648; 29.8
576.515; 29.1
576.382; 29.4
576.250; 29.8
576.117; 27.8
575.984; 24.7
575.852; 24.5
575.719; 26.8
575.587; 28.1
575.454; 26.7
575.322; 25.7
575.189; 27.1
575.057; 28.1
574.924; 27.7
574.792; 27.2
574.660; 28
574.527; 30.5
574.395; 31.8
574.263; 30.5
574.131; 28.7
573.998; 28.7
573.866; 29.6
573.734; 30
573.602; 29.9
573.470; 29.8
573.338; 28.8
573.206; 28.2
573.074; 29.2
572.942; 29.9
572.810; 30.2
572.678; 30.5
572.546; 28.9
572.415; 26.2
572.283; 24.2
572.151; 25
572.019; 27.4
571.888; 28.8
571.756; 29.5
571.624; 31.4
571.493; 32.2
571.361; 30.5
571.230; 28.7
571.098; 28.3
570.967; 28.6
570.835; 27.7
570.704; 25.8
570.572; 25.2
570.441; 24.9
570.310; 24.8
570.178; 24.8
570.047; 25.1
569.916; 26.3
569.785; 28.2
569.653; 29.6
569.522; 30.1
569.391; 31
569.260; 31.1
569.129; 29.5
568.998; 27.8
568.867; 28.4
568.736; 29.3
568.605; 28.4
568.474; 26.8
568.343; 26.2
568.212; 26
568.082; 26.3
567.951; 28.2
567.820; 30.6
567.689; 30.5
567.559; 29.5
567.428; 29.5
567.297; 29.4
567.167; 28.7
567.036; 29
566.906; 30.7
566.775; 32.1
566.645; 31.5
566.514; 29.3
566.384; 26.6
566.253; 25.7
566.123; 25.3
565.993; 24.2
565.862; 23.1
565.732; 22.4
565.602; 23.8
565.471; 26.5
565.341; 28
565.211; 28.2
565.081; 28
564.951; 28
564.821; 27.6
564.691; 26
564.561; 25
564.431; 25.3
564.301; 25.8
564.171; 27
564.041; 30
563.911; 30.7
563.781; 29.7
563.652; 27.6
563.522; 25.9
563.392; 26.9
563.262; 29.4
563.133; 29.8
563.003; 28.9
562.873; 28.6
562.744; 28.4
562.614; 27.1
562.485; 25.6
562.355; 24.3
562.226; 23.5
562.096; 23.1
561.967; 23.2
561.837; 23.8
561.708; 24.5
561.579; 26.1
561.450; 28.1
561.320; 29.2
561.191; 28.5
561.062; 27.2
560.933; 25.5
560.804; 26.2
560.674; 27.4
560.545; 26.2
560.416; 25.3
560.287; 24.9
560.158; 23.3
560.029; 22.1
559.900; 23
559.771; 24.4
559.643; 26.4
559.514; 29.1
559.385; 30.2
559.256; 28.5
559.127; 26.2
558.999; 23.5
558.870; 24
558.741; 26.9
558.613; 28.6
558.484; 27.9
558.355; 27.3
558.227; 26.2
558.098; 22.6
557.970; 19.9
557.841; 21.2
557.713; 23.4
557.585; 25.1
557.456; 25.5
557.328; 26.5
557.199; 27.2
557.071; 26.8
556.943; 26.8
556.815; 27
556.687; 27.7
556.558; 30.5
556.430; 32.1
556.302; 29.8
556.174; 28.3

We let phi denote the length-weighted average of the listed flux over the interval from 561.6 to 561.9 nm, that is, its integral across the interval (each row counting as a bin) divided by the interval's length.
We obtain 24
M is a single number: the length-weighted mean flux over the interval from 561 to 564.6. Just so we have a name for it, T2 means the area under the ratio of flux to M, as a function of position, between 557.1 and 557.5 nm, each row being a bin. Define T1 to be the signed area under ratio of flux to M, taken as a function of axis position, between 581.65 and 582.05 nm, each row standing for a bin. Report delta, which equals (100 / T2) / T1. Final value 489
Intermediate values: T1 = 0.52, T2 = 0.393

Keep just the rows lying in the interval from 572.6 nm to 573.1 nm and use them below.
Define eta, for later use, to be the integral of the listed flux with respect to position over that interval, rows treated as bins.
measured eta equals 15.0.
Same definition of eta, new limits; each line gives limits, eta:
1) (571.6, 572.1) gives 14.5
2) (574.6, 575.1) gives 13.9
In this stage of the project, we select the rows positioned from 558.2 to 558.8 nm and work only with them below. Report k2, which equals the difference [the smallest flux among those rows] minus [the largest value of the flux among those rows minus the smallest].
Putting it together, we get 23.8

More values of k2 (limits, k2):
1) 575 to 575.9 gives 20.9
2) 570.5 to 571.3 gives 21.7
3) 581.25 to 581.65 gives 26.9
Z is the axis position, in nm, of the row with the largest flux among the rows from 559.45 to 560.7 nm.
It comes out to 559.514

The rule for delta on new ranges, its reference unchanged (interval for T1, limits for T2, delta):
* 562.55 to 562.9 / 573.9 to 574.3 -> 633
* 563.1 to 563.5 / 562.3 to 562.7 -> 619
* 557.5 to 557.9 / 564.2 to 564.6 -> 758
